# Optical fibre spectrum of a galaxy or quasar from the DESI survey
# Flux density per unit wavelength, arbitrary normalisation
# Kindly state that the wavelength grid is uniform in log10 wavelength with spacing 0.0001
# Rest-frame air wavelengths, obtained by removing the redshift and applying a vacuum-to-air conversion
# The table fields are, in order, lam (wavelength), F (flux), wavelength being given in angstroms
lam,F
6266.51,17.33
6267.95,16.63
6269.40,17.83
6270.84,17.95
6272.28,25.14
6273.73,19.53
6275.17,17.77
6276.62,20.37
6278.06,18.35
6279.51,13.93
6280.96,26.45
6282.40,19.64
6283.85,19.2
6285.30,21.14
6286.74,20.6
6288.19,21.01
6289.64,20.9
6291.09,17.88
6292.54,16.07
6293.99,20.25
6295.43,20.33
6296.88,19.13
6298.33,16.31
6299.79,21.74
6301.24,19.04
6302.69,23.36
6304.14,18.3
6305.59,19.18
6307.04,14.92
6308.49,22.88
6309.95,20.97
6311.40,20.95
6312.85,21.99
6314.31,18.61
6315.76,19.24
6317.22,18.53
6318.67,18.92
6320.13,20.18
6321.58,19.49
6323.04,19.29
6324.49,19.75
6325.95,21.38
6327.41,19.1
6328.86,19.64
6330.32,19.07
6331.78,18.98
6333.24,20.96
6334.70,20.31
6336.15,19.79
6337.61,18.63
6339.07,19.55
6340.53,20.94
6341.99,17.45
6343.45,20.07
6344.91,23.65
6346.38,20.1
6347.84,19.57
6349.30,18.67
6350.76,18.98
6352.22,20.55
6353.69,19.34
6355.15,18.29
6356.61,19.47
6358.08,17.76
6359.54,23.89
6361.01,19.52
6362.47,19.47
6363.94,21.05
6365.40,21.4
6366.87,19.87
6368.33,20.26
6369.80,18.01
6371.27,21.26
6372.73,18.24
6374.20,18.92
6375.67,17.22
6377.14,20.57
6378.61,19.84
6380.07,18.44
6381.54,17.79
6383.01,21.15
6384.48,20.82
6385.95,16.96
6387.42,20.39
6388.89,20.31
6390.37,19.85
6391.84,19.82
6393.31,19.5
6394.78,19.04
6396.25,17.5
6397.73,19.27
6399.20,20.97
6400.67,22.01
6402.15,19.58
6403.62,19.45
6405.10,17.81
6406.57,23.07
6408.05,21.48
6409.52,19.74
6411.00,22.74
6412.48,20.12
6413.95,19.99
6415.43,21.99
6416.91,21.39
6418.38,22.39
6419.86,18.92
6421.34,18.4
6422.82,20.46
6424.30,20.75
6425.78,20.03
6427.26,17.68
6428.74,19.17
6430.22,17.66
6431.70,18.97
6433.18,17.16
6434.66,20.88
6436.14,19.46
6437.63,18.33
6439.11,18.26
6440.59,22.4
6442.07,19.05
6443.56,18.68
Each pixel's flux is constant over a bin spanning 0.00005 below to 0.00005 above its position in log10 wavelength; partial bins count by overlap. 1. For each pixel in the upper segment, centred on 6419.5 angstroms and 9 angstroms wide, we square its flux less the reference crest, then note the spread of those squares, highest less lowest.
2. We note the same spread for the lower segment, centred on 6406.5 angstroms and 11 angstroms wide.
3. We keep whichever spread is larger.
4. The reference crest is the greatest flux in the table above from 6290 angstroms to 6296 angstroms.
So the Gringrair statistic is 7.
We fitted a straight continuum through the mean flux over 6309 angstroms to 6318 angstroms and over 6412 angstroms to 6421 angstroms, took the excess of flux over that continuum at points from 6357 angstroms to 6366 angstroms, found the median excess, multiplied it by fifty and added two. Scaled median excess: -4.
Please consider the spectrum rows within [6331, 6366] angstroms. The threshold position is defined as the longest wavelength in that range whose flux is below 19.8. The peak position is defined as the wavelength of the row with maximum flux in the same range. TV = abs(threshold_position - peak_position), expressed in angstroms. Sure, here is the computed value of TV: 2.9 angstroms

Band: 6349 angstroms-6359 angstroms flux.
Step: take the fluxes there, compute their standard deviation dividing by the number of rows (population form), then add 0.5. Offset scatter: 1.34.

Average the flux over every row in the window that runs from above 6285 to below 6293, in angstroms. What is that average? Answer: 19.6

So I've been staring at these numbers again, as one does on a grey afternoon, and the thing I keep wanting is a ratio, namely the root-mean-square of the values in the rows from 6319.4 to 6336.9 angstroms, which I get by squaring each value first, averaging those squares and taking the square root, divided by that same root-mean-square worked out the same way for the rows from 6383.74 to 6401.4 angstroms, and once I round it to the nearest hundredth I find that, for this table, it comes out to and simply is 1.00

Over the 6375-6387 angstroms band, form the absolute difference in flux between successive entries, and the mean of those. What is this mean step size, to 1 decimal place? 2.0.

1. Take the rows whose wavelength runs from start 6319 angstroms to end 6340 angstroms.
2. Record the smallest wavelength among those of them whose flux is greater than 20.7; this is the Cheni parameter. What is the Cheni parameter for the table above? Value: 6325.95 angstroms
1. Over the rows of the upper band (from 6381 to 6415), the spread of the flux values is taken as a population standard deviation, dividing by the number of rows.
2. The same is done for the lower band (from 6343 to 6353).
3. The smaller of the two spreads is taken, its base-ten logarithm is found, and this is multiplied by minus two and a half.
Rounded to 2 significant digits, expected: -0.46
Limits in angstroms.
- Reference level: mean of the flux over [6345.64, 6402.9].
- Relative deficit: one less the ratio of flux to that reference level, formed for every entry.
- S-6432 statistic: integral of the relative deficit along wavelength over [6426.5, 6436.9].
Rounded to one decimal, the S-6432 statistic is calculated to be 0.5 angstroms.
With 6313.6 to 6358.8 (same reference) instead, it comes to 0.2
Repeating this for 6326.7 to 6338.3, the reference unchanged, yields 0.0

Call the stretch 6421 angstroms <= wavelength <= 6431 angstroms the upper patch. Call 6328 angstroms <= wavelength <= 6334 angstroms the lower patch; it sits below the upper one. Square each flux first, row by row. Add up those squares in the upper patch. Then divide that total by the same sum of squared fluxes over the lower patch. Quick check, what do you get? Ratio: 1.67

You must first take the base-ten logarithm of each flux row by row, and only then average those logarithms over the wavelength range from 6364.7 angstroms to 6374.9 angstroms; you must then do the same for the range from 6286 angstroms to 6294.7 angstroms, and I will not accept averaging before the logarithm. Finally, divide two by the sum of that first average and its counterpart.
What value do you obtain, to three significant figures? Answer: 0.775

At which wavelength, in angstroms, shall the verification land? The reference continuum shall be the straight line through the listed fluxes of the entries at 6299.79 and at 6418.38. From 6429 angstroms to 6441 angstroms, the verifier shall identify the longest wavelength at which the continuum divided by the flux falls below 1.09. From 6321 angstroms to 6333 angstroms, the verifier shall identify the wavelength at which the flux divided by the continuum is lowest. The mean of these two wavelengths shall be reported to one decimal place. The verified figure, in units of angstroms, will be 6386.2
